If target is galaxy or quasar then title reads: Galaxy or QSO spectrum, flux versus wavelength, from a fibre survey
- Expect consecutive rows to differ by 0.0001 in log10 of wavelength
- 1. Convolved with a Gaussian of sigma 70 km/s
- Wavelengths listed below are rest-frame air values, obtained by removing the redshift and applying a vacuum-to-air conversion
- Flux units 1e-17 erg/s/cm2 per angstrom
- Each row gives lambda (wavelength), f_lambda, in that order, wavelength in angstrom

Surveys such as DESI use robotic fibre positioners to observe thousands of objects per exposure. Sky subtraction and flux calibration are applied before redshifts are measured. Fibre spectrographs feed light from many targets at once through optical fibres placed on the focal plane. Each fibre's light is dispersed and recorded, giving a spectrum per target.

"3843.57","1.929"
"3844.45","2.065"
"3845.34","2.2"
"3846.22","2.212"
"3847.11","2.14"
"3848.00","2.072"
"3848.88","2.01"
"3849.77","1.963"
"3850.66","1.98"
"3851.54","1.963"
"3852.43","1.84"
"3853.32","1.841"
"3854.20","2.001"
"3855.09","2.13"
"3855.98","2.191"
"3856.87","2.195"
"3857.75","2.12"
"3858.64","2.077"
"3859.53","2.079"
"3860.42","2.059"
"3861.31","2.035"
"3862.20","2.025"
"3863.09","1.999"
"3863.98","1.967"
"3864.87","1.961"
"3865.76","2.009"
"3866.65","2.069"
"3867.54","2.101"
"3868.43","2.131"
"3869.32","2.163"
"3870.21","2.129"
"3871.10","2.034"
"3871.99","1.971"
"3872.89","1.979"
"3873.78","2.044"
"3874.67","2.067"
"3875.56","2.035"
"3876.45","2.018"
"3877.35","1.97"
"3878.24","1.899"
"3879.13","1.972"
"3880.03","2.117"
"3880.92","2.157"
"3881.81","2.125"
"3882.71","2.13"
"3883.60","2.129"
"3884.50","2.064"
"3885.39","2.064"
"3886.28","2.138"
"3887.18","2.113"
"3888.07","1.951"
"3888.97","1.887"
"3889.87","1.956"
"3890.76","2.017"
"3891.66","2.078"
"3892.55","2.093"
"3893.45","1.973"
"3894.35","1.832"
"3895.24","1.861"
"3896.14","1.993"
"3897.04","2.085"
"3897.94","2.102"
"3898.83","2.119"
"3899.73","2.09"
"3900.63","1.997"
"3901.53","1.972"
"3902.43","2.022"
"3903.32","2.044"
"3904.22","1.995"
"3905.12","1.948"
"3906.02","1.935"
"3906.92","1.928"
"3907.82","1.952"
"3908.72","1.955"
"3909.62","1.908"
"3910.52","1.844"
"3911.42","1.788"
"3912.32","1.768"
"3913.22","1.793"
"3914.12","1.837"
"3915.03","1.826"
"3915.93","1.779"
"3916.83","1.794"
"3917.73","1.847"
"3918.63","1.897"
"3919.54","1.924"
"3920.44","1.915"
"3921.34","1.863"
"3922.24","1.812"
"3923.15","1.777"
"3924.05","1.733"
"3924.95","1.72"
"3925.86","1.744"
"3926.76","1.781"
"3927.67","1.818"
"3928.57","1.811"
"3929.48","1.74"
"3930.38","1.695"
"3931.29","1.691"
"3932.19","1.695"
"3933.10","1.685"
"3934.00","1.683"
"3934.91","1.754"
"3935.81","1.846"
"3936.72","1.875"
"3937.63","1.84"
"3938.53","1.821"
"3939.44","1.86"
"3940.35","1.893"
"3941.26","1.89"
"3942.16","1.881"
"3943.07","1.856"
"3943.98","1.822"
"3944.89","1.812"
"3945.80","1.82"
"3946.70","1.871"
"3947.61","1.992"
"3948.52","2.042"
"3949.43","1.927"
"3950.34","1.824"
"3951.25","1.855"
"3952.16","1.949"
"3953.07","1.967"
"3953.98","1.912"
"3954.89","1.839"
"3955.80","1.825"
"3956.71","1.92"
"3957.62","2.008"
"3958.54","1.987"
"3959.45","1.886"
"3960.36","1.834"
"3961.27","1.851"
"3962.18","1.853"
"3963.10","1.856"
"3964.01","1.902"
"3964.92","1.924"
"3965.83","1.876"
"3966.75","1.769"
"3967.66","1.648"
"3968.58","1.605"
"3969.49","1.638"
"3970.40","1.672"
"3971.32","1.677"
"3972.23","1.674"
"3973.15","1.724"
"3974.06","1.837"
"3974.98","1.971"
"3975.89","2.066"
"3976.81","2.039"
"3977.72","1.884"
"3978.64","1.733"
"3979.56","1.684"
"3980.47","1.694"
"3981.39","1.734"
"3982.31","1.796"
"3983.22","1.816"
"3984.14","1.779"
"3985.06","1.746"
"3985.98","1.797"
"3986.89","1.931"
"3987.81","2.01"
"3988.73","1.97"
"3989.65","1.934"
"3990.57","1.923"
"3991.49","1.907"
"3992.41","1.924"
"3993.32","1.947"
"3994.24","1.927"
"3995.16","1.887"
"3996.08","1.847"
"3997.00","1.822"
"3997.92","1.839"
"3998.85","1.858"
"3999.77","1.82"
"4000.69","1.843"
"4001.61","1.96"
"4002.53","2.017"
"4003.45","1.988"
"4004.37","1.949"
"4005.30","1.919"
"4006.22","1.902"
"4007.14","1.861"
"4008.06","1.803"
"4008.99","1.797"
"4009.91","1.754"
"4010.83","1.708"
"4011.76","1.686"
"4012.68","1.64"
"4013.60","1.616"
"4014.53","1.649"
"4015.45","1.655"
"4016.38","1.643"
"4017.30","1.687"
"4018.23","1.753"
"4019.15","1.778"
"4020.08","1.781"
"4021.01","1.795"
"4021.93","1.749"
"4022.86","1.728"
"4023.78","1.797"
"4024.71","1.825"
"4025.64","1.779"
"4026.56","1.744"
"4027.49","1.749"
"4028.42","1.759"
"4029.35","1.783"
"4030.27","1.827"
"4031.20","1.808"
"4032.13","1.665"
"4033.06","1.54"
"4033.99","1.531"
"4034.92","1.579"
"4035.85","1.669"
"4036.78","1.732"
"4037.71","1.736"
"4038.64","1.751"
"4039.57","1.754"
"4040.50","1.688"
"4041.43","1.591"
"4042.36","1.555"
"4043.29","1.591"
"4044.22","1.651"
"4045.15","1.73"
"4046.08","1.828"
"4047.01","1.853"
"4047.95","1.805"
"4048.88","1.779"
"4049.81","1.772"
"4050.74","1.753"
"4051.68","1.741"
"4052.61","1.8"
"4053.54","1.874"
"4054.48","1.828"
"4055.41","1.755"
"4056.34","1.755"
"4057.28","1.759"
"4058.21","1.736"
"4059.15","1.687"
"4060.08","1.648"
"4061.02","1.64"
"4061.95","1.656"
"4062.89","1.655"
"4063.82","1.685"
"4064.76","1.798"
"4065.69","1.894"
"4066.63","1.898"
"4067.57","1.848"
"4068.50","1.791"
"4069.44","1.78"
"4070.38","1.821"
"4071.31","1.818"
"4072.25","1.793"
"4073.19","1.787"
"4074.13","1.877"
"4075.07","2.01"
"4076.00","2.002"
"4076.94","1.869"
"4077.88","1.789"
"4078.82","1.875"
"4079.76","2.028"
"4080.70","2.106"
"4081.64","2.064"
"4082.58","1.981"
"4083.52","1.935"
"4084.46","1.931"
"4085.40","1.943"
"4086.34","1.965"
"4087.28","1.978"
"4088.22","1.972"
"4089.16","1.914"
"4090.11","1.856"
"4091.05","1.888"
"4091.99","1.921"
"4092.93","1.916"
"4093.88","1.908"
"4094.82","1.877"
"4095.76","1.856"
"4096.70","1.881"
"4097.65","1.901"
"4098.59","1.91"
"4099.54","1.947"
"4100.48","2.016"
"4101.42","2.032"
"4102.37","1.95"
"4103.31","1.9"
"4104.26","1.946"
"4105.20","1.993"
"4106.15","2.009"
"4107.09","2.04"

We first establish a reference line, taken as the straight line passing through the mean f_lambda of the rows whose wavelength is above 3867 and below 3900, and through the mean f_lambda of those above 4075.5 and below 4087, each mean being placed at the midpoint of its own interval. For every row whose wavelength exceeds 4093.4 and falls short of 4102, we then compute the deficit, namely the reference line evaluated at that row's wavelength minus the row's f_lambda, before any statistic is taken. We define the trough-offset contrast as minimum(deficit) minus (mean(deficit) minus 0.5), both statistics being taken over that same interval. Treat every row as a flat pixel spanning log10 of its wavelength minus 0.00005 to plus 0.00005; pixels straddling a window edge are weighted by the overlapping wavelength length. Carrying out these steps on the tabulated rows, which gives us 0.392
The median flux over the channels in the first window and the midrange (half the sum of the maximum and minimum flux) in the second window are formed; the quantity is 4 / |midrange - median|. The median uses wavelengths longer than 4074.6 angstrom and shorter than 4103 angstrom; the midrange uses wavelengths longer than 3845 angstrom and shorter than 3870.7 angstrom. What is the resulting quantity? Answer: 43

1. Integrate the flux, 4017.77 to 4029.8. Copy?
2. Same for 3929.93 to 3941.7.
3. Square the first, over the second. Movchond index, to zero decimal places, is 22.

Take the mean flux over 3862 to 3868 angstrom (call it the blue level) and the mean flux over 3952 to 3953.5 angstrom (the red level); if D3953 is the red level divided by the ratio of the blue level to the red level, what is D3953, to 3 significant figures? 1.90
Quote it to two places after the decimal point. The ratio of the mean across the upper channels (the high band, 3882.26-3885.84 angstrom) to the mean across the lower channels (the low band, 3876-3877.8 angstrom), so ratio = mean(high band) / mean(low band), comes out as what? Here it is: 1.05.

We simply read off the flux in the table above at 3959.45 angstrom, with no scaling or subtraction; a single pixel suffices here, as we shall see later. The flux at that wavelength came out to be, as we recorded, 1.886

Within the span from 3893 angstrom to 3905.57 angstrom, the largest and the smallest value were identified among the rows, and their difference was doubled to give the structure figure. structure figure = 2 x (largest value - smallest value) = 0.57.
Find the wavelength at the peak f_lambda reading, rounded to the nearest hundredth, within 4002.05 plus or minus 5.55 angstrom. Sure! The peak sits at 4002.53 angstrom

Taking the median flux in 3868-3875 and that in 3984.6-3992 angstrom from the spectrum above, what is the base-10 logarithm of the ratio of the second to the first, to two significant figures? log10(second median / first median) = -0.028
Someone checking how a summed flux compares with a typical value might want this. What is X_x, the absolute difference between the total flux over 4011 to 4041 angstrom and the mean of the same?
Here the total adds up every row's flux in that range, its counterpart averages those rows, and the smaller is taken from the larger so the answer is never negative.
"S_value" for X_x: 53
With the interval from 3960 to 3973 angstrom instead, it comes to 23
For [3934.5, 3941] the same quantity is 11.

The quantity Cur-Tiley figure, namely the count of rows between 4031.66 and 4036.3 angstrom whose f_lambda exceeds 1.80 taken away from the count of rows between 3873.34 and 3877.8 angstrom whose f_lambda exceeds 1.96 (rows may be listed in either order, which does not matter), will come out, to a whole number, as 5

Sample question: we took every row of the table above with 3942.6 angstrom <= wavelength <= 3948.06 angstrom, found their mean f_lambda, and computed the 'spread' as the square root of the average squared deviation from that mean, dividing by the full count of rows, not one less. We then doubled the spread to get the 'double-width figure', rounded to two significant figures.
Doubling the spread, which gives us 0.12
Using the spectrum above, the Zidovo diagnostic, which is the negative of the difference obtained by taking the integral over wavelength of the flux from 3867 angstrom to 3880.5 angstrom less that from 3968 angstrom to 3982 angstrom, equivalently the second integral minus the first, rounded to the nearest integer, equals -3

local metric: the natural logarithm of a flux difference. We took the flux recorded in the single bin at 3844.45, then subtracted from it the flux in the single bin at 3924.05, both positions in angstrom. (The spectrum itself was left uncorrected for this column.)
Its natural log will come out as -1.1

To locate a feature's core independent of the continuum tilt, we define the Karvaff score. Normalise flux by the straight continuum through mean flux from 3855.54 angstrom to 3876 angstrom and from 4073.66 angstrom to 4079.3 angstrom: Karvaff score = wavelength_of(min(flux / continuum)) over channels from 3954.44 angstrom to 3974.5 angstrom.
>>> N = 3968.58 angstrom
